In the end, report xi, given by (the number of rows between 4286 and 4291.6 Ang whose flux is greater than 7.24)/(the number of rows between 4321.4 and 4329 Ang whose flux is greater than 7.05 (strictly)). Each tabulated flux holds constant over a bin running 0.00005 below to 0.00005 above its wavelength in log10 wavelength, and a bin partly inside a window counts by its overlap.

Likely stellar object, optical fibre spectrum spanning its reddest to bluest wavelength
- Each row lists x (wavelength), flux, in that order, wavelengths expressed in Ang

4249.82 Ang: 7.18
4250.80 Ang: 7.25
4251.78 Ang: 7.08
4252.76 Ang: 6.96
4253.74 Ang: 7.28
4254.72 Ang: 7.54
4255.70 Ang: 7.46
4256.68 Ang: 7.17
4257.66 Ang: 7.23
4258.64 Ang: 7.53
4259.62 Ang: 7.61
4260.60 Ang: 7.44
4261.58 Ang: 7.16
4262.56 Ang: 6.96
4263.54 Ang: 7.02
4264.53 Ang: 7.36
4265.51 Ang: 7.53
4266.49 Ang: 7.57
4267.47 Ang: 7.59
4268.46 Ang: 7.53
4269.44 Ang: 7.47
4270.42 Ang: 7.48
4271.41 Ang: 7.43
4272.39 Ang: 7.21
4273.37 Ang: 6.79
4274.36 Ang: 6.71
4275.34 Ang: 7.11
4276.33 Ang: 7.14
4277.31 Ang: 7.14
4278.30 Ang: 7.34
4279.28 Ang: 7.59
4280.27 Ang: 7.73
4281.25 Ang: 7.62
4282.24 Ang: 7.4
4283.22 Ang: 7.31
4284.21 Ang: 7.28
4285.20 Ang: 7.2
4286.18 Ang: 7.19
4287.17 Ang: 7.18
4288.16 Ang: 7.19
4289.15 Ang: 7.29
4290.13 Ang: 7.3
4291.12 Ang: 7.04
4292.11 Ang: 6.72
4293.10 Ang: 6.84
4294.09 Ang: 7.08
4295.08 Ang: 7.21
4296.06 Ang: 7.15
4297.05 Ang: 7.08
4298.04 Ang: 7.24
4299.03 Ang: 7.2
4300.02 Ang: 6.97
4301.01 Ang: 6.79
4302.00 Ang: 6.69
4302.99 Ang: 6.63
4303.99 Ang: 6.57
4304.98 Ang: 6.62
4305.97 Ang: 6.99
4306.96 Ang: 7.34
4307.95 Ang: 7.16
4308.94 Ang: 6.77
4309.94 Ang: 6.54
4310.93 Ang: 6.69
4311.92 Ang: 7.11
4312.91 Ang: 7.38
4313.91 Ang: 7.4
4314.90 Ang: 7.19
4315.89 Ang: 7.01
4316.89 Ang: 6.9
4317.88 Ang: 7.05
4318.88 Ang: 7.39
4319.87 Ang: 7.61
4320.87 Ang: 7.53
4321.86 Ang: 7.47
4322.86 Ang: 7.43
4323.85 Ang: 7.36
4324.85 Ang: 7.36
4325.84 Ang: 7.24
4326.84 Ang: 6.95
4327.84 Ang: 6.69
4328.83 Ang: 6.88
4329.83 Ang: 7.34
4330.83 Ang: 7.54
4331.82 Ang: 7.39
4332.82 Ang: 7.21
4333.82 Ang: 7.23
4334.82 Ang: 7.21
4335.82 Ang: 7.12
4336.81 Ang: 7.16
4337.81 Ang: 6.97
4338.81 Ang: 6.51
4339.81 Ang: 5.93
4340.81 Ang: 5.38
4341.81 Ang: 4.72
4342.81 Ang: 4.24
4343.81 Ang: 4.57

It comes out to 0.40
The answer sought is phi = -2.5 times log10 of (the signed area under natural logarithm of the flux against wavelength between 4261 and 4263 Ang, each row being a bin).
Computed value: -1.48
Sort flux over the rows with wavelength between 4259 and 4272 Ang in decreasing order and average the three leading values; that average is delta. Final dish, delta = 7.59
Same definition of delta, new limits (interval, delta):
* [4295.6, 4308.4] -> 7.26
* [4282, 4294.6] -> 7.34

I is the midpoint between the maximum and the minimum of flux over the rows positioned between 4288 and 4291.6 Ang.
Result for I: 7.2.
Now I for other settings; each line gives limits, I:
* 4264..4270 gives 7.5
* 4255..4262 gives 7.4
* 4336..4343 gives 5.7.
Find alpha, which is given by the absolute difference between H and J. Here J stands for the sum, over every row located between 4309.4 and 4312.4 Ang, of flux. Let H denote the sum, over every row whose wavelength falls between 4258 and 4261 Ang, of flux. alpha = 2.2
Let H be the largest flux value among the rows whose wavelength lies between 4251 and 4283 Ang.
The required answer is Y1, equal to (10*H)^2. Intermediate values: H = 7.73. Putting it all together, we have 5975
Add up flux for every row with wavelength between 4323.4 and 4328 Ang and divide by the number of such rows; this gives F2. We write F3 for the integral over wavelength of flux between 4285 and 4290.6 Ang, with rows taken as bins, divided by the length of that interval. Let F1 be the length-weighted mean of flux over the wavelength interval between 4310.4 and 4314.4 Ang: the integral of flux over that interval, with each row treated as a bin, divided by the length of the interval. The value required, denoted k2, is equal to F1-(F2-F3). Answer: 7.26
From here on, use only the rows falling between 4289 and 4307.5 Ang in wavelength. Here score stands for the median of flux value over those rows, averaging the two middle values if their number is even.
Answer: 7.040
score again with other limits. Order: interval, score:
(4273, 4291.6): 7.200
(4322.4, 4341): 7.210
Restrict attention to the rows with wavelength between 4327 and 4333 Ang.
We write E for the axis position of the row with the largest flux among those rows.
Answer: 4330.83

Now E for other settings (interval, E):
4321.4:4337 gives 4330.83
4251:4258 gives 4254.72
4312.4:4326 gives 4319.87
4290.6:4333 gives 4319.87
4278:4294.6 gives 4280.27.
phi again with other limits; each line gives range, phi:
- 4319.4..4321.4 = -1.52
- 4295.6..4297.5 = -1.43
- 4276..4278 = -1.49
